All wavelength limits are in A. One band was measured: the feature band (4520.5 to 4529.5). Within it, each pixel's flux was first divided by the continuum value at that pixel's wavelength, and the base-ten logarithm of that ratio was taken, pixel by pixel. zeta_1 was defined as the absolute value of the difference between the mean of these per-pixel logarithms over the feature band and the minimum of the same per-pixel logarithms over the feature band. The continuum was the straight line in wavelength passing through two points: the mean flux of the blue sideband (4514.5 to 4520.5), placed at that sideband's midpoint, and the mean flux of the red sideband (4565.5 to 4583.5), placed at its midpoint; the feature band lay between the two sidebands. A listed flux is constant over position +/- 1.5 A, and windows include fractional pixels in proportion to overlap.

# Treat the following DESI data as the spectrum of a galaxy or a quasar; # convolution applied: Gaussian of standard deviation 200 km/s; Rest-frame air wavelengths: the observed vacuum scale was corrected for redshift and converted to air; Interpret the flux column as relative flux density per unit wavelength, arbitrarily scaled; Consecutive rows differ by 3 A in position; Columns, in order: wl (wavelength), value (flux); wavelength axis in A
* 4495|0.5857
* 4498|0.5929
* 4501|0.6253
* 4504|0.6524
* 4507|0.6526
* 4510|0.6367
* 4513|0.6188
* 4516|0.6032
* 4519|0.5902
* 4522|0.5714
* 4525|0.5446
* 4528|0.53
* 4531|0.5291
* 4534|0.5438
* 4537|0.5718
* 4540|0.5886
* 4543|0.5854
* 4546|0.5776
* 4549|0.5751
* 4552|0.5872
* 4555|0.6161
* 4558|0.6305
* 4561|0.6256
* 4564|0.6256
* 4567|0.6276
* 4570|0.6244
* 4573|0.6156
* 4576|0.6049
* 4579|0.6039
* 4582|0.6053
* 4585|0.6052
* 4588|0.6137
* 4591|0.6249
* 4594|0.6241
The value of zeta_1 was 0.015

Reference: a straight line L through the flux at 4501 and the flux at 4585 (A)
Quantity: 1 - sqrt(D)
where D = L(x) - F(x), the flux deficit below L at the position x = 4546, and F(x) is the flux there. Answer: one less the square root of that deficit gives 0.81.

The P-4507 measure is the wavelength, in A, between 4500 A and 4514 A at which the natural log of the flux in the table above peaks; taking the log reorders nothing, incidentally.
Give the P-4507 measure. 4507 A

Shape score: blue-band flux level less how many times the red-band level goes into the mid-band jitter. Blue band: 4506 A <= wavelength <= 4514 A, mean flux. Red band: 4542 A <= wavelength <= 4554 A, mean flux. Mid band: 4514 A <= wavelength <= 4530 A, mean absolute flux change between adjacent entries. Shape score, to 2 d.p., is 0.60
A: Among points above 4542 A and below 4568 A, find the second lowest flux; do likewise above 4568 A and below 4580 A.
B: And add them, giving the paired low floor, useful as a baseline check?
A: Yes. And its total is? 1.18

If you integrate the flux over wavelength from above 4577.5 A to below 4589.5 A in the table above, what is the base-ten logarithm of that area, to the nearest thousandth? 0.862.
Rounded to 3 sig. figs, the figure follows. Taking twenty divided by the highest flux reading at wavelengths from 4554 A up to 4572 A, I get 31.7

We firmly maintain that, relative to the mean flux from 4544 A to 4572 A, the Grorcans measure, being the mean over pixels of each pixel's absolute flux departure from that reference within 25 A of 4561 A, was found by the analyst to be 0.017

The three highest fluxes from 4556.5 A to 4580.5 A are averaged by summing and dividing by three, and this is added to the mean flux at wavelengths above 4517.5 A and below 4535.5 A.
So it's 1.18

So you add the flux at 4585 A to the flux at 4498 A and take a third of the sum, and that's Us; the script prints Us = 0.399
